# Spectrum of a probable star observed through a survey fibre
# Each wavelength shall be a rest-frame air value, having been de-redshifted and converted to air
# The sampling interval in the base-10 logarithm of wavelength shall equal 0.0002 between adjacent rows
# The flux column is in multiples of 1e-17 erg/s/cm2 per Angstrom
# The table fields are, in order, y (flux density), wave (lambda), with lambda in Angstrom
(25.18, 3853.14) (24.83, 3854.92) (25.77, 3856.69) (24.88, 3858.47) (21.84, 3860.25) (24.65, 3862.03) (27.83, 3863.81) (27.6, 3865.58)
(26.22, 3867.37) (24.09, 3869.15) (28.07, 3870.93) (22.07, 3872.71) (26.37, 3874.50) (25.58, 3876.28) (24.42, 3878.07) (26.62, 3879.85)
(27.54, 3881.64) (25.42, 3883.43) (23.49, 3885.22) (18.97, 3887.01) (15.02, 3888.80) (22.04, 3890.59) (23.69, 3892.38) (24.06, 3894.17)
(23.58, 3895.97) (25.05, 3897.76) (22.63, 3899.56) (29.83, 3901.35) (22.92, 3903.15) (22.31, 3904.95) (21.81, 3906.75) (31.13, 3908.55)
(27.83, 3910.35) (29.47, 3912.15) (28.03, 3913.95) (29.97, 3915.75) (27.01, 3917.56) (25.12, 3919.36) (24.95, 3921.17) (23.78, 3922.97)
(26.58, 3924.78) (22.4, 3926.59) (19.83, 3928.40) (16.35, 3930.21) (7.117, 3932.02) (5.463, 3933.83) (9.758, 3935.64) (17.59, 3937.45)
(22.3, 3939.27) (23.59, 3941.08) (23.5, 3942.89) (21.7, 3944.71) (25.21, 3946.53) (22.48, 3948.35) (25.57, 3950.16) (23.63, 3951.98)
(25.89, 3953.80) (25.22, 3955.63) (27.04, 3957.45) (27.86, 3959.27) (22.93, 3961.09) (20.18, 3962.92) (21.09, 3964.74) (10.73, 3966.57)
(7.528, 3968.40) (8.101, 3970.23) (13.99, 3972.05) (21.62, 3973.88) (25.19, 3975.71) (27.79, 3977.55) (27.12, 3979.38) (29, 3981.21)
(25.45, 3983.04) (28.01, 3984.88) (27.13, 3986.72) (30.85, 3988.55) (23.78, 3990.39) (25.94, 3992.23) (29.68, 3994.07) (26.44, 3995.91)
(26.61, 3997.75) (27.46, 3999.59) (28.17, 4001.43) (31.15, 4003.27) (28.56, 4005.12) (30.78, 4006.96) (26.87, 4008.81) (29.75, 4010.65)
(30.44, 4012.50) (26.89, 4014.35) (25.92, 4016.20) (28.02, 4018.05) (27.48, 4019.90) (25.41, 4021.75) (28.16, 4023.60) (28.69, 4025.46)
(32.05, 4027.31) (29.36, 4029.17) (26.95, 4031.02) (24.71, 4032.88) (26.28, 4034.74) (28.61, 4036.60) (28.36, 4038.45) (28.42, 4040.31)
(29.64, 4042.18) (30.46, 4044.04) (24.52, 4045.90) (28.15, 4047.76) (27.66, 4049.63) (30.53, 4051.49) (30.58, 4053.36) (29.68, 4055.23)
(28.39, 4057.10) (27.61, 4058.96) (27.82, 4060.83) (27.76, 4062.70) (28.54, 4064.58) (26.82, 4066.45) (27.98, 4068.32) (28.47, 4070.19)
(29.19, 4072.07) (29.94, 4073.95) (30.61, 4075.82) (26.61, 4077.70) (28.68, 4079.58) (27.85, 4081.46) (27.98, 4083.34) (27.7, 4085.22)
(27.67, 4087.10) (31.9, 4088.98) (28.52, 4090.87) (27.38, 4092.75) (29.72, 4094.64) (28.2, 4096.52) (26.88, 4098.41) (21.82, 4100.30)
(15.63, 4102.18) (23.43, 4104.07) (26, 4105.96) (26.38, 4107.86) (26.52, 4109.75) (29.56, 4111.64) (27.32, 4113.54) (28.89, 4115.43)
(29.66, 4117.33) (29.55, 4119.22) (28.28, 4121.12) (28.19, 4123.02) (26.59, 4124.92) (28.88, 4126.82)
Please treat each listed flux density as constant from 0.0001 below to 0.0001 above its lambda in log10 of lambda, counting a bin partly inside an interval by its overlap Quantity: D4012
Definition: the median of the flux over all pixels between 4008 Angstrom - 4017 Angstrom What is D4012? 26.9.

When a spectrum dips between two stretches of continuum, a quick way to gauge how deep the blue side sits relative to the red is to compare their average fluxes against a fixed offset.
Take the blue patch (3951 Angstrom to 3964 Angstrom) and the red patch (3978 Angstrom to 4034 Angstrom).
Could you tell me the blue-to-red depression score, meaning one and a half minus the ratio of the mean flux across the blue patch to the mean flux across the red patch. 0.62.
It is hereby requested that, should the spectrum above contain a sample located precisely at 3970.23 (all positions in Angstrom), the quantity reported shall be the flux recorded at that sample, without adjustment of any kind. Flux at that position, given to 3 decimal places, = 8.101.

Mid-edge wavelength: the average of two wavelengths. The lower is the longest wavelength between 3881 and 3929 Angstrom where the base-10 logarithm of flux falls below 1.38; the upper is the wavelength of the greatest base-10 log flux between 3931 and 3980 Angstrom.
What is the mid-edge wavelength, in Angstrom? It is 3943.8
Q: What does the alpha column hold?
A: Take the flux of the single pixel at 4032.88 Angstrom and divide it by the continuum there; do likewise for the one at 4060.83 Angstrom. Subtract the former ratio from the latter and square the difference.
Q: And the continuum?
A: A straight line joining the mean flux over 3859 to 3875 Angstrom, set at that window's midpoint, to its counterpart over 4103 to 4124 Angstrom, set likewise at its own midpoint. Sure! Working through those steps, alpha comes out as 0.011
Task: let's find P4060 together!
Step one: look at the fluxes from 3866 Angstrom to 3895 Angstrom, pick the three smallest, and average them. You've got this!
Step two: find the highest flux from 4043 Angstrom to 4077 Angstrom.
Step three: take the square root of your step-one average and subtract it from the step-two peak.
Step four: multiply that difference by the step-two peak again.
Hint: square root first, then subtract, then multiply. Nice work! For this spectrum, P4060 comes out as 805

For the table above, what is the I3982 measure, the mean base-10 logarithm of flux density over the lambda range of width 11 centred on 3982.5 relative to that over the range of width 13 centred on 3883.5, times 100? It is 106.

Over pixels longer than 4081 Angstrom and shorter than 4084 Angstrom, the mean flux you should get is 27.9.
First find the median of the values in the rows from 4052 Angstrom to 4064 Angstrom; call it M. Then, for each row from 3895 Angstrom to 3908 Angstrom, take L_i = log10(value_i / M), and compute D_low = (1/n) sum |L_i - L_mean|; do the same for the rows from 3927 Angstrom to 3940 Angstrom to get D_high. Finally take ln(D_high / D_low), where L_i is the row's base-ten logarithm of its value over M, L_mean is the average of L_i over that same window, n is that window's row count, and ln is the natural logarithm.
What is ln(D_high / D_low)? 1.8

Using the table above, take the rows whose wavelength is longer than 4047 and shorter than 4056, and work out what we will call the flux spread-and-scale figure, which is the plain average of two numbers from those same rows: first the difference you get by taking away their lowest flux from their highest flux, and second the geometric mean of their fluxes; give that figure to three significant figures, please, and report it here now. 16.1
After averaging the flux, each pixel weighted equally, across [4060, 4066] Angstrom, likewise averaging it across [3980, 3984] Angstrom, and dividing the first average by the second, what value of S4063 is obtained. 1.03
